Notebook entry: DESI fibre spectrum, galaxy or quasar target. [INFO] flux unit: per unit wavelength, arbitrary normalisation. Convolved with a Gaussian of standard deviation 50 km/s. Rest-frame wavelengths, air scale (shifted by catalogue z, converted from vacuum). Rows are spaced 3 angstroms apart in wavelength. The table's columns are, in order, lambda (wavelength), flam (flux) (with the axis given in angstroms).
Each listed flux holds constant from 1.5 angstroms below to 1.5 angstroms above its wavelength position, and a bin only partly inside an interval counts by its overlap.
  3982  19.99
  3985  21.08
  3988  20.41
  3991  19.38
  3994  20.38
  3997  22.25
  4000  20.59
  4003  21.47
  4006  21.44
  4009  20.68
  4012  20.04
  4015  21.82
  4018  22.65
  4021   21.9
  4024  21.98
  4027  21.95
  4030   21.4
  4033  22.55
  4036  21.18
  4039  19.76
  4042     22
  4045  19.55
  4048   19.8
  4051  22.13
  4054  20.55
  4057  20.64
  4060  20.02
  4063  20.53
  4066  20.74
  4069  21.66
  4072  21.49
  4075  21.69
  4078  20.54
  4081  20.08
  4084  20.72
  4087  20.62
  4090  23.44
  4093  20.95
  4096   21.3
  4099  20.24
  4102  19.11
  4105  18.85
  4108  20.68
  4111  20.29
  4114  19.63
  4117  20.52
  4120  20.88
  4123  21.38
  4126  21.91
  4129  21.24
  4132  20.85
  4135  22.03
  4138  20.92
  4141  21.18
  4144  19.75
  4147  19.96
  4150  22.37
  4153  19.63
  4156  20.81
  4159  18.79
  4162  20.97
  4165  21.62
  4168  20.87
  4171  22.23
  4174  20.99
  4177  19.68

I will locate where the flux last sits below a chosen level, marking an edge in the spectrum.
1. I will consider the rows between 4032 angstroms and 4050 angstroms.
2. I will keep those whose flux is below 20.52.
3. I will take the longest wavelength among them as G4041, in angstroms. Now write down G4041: 4048 angstroms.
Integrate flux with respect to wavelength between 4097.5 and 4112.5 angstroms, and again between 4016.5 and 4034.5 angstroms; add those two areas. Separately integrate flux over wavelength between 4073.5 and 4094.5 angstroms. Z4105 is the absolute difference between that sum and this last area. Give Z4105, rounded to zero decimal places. 251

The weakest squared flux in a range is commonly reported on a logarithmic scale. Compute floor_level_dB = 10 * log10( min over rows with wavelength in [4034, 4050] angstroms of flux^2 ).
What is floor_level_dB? 25.8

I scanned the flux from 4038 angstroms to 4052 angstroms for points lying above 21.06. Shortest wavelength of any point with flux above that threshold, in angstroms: 4042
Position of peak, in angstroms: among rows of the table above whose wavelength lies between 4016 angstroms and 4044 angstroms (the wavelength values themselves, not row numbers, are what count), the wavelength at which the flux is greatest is 4018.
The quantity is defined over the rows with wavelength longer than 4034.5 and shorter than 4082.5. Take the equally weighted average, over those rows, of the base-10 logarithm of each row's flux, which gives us 1.32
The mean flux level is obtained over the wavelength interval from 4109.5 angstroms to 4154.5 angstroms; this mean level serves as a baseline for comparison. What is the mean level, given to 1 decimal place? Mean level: 20.8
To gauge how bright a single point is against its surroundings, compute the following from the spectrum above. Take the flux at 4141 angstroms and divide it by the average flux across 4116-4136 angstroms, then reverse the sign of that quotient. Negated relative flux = -1.00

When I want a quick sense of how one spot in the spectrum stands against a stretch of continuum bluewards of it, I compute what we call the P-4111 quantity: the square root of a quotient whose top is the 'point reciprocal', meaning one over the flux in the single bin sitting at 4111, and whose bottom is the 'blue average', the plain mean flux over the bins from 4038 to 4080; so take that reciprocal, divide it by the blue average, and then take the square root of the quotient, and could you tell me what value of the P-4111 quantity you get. 0.0487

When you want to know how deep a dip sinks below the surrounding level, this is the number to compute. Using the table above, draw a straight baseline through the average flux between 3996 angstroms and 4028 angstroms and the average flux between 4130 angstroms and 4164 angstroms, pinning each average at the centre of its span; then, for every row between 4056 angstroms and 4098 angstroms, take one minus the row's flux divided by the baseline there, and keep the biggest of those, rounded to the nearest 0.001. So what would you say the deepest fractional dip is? 0.056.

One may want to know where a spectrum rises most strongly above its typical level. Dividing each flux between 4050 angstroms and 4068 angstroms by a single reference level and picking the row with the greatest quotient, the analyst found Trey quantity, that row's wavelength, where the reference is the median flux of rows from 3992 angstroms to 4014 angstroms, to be 4051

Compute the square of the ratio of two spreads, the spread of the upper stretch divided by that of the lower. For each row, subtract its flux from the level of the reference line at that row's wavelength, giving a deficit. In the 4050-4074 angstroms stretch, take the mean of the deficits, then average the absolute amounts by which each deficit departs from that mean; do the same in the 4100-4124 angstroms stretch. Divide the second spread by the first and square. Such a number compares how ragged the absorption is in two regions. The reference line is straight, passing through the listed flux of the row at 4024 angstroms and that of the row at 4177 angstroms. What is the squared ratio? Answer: 1.6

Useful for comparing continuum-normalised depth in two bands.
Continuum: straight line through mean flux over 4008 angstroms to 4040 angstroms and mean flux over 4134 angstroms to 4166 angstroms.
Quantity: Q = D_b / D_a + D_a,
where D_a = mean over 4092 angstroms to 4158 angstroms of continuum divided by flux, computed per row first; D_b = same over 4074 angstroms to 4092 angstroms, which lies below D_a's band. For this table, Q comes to 2.00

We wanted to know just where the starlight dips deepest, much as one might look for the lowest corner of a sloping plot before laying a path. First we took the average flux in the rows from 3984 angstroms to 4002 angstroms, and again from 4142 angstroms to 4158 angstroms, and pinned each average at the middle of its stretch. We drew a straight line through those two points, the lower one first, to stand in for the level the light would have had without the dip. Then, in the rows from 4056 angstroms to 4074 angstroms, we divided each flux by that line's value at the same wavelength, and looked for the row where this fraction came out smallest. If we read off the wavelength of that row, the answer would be 4060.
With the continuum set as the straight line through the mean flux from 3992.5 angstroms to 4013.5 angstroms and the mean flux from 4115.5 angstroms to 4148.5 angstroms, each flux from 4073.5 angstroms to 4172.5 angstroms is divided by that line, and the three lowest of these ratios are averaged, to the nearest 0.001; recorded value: 0.902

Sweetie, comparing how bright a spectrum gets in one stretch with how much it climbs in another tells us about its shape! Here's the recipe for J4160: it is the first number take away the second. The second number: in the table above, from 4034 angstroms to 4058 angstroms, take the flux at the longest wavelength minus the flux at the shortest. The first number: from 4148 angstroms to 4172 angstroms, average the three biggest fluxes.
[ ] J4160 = 22.6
